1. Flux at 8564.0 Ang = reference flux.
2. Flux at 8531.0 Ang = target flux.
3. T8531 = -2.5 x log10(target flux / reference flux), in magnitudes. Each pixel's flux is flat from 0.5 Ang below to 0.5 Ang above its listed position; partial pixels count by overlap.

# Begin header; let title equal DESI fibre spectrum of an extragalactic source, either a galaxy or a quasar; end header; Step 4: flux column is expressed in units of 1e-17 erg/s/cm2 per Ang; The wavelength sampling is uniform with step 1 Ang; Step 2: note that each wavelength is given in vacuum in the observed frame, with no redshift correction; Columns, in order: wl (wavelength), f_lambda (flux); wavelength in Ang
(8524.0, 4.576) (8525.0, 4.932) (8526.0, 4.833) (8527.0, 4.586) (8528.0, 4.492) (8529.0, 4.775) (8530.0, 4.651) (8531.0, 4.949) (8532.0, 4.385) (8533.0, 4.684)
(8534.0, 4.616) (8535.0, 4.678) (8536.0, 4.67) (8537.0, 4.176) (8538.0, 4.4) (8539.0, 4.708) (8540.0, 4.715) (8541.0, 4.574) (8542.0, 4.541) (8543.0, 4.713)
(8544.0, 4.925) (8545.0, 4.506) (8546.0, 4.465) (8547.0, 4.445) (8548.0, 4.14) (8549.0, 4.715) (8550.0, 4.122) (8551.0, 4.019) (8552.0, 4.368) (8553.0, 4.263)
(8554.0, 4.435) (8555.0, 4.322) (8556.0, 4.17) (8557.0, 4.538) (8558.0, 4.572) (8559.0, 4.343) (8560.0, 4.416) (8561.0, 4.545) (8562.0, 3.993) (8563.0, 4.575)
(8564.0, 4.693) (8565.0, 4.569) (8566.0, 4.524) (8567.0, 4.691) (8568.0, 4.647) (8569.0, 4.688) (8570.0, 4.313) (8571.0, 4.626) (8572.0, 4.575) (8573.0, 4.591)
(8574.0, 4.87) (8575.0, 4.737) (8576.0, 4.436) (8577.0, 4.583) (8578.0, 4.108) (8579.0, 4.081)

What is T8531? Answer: -0.06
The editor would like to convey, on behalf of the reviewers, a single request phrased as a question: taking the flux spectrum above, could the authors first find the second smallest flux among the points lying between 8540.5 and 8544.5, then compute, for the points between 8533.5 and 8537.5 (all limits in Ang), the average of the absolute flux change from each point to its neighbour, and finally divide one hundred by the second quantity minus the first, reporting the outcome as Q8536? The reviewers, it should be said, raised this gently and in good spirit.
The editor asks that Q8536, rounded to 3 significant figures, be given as -22.8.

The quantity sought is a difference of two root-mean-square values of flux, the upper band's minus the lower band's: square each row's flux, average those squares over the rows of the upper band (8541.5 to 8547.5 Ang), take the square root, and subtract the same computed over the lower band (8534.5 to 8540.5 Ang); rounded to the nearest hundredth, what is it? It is 0.04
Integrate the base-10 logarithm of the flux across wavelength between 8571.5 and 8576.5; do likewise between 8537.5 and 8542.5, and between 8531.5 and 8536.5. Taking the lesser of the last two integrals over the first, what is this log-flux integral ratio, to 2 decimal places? 0.99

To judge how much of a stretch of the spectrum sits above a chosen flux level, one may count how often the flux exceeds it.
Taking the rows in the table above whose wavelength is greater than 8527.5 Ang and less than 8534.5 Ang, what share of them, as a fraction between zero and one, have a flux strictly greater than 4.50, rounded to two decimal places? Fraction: 0.71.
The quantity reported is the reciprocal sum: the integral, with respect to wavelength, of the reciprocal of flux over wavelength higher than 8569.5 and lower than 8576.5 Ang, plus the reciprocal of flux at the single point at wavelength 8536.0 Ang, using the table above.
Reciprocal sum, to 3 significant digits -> 1.74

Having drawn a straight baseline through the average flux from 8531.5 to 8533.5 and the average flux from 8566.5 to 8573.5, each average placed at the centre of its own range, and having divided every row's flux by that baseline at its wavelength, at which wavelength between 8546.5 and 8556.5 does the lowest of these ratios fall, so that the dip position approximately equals 8551.0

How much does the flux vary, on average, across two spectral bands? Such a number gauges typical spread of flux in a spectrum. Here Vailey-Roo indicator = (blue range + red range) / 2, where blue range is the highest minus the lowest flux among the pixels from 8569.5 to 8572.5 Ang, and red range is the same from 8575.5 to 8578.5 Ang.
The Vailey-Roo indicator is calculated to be 0.39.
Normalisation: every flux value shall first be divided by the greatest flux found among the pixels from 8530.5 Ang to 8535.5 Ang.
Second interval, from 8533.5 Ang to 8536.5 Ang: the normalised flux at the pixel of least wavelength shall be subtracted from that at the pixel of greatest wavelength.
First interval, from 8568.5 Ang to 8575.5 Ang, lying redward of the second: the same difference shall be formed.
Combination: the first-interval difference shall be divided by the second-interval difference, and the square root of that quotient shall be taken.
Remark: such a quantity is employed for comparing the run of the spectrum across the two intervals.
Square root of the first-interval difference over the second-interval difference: 0.95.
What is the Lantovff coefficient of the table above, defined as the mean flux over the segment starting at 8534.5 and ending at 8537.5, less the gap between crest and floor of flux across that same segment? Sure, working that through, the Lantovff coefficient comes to 4.01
